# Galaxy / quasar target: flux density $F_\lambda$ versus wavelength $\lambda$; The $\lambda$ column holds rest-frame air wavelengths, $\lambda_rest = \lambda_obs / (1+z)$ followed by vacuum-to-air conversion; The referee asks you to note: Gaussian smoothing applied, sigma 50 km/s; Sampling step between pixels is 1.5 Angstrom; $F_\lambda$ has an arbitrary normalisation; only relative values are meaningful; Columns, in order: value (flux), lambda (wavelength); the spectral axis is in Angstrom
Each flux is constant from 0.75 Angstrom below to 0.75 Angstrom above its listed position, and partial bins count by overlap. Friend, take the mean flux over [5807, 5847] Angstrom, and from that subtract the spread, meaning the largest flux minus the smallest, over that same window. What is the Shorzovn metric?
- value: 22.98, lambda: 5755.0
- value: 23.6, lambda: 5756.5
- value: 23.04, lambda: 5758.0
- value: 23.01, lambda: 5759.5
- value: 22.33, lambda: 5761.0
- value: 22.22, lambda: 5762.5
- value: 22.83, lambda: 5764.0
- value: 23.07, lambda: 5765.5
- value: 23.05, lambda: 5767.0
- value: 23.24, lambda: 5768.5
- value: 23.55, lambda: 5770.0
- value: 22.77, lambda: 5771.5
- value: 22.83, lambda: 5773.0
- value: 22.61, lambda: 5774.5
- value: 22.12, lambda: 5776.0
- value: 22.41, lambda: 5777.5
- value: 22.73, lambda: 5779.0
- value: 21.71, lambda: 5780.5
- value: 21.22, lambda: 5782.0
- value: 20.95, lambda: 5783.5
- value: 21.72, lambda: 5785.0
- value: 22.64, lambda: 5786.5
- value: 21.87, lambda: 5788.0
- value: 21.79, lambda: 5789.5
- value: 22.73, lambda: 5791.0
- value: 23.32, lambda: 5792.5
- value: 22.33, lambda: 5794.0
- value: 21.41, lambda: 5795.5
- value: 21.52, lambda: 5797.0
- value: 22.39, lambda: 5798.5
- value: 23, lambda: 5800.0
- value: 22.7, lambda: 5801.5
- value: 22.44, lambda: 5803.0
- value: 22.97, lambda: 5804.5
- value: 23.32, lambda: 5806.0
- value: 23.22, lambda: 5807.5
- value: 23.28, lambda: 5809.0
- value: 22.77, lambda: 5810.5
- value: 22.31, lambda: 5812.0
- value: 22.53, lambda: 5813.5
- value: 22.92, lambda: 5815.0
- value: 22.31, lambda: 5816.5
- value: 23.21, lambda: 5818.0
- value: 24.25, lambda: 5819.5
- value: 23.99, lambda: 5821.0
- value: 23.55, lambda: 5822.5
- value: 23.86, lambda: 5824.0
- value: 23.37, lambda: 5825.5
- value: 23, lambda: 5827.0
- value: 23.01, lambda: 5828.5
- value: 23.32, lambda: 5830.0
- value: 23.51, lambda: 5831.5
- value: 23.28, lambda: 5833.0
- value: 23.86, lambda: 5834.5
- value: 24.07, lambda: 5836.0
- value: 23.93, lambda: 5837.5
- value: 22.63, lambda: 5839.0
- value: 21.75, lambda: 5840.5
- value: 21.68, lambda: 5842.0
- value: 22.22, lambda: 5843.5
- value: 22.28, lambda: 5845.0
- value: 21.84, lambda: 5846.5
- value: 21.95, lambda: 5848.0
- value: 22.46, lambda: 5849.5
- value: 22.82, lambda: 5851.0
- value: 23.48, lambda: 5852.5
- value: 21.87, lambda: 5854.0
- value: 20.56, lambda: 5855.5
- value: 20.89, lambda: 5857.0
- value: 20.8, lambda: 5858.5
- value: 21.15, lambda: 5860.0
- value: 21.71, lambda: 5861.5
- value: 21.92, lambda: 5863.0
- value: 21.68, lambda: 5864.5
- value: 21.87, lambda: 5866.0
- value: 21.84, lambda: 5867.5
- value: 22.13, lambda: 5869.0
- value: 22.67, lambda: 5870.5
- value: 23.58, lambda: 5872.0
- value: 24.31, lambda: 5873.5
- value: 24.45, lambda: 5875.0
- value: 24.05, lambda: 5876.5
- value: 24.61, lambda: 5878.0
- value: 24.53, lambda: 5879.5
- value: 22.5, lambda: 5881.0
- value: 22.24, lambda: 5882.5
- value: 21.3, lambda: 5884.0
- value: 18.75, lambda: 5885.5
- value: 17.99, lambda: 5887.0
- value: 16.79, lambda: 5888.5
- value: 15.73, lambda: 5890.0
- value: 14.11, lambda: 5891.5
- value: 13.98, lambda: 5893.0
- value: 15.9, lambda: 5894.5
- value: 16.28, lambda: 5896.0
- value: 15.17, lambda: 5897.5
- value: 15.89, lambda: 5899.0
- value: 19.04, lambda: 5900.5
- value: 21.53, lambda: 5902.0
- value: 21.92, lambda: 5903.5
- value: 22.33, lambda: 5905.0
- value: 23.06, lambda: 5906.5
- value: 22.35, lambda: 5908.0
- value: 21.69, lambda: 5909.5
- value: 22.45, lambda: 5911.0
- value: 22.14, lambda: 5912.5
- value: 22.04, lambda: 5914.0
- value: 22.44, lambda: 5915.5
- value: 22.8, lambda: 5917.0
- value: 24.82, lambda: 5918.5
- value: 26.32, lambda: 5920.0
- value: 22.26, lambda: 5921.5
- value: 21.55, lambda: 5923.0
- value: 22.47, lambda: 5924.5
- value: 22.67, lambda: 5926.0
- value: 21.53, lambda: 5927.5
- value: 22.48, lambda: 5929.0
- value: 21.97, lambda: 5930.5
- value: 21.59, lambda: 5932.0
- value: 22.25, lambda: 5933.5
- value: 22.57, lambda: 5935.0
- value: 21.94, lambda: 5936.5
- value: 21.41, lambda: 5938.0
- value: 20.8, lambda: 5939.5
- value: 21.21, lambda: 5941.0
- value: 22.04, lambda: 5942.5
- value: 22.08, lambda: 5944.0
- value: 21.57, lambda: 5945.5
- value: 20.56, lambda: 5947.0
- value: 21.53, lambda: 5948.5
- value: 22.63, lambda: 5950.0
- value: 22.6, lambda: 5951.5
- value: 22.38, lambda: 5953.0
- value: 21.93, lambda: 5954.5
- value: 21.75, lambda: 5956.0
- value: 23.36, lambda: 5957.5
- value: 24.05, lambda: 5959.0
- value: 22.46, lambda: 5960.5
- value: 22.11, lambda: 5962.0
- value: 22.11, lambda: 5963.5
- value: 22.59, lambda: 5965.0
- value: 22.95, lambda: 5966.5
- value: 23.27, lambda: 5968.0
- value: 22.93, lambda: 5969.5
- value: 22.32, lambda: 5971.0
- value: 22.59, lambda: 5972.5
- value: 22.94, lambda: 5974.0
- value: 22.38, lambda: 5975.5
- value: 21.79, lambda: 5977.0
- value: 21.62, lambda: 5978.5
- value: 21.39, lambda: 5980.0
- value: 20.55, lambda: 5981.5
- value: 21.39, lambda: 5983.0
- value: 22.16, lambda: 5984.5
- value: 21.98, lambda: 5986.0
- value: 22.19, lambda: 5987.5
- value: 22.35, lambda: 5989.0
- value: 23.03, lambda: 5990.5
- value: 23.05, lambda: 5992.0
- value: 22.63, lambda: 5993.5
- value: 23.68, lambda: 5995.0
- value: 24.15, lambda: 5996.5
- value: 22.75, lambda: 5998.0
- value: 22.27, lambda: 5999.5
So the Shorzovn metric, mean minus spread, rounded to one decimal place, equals 20.5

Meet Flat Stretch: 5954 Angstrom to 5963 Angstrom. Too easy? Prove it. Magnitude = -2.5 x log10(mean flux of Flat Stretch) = -3.386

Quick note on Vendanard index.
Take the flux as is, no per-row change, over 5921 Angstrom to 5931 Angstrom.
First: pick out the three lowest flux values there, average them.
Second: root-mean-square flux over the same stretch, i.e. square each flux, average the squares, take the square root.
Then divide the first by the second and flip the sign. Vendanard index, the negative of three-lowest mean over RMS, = -0.980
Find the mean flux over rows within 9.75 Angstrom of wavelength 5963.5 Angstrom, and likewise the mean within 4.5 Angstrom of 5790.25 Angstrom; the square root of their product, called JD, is 22.5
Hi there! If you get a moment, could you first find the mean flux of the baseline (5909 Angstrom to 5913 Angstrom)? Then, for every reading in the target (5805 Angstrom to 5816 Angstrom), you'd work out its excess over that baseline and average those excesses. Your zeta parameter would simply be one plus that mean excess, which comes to 1.8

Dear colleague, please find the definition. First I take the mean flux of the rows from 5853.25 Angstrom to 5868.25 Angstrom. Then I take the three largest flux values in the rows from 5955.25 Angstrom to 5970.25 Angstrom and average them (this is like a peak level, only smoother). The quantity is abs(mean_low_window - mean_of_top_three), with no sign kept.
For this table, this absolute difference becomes 2.1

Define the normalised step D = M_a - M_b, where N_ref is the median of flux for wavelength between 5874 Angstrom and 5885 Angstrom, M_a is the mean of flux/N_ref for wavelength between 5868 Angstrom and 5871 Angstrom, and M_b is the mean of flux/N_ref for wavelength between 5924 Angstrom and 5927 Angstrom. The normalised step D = -0.007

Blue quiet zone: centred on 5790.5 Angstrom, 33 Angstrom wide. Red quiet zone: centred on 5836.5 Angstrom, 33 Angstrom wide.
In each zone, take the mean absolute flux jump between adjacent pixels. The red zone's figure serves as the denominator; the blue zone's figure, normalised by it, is 1.45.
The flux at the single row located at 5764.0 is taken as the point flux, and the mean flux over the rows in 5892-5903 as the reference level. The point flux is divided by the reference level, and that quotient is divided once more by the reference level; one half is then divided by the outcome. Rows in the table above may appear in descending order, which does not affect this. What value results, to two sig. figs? 6.2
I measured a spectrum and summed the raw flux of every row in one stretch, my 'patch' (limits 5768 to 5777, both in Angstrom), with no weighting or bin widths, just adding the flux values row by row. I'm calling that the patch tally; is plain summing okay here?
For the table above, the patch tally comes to 137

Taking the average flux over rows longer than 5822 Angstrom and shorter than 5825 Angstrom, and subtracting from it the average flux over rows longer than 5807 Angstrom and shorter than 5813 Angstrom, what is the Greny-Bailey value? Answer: 0.8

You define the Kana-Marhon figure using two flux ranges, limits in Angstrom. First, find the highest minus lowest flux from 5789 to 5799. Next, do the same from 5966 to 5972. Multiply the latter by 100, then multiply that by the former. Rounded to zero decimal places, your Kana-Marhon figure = 181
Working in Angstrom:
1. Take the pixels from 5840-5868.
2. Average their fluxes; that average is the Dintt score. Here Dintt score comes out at 21.83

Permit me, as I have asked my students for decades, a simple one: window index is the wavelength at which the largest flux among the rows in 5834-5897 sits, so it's 5878.0 Angstrom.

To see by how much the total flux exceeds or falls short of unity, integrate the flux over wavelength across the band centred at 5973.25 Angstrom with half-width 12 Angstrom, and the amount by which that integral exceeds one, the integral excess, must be 532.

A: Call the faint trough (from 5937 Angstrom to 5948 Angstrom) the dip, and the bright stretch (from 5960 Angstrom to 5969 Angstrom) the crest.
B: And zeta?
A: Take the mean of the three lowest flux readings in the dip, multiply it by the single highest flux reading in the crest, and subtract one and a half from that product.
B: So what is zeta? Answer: 484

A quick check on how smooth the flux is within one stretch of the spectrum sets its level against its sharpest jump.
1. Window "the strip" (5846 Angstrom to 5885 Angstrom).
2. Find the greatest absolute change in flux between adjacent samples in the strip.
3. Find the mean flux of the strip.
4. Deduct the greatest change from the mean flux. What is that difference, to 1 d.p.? 20.4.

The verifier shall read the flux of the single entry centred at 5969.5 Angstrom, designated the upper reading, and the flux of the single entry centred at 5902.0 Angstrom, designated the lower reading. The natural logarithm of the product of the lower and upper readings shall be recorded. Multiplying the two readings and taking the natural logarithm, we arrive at 6.20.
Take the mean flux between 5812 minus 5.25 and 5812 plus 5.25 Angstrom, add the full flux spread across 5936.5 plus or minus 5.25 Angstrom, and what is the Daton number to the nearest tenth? 24.5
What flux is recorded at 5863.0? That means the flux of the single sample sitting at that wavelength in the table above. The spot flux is 21.92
